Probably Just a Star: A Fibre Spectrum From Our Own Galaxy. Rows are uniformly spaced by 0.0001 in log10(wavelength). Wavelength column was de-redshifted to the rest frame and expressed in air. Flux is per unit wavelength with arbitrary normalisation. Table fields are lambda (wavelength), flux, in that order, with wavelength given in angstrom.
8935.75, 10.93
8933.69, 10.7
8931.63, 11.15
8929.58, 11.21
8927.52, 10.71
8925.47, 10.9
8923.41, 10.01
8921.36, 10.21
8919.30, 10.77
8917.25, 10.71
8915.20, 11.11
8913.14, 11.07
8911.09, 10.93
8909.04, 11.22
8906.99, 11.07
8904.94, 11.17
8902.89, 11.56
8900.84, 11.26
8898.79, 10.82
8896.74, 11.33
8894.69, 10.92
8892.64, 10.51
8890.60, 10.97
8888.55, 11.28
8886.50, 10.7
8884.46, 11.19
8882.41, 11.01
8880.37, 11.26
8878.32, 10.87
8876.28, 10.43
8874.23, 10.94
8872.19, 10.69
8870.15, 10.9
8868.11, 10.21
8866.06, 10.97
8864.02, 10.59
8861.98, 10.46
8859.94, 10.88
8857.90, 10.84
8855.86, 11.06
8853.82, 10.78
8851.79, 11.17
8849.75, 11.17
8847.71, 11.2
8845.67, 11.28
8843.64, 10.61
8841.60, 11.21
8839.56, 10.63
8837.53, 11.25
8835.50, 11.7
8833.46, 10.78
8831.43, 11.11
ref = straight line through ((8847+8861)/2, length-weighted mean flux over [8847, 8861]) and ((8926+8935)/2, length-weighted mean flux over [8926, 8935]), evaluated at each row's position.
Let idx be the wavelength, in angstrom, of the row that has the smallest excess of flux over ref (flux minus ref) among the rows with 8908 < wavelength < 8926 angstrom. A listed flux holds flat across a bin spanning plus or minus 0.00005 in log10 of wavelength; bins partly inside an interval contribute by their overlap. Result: 8923.41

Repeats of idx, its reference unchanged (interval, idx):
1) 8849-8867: 8861.98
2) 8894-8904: 8898.79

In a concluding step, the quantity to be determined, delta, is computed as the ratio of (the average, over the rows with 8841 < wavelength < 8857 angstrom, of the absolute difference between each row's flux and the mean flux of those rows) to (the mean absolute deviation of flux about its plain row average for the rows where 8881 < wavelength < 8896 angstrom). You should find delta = 0.93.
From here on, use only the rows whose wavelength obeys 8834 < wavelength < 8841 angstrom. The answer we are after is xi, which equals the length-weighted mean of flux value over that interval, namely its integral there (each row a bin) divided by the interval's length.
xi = 11.2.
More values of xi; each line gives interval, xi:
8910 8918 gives 11.0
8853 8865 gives 10.8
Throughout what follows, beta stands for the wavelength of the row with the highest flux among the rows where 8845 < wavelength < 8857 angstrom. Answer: 8845.67 angstrom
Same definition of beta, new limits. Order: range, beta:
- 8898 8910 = 8902.89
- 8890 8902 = 8896.74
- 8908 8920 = 8909.04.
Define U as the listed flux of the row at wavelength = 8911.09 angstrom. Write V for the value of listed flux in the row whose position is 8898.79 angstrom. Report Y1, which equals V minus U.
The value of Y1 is -0.1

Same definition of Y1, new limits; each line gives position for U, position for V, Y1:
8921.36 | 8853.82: 0.6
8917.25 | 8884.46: 0.5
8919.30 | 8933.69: -0.1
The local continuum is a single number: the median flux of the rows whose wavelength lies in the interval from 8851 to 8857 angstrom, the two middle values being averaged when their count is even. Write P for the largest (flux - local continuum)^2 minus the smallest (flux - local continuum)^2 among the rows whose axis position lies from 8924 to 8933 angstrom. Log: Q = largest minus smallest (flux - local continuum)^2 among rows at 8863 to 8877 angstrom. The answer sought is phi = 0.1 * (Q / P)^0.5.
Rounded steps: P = 0.1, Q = 0.7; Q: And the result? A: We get 0.25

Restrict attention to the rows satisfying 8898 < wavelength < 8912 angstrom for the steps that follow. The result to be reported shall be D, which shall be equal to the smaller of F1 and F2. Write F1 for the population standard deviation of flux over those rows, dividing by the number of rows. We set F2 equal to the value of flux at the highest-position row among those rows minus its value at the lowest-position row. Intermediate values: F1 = 0.22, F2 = 0.11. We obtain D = 0.11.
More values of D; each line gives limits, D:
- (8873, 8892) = 0.03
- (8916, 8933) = 0.39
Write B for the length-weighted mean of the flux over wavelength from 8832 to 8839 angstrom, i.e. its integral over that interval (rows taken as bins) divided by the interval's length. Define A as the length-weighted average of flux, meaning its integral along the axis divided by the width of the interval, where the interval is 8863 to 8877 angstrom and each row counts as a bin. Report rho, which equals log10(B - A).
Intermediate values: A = 10.7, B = 11.2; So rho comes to -0.28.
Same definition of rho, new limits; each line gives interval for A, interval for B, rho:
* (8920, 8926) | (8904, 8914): -0.12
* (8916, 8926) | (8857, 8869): -0.85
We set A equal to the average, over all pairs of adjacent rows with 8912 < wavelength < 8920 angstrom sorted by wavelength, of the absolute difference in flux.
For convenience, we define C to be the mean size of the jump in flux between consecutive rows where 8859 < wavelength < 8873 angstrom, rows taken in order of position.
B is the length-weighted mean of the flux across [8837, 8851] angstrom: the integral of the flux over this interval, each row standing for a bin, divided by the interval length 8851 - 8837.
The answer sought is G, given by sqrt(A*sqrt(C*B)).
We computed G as 0.60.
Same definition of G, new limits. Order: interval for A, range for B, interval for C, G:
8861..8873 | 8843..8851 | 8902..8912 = 0.83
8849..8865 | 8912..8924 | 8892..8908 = 0.65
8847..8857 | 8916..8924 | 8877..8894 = 0.59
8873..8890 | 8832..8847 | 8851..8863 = 0.84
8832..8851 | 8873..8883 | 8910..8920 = 0.81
